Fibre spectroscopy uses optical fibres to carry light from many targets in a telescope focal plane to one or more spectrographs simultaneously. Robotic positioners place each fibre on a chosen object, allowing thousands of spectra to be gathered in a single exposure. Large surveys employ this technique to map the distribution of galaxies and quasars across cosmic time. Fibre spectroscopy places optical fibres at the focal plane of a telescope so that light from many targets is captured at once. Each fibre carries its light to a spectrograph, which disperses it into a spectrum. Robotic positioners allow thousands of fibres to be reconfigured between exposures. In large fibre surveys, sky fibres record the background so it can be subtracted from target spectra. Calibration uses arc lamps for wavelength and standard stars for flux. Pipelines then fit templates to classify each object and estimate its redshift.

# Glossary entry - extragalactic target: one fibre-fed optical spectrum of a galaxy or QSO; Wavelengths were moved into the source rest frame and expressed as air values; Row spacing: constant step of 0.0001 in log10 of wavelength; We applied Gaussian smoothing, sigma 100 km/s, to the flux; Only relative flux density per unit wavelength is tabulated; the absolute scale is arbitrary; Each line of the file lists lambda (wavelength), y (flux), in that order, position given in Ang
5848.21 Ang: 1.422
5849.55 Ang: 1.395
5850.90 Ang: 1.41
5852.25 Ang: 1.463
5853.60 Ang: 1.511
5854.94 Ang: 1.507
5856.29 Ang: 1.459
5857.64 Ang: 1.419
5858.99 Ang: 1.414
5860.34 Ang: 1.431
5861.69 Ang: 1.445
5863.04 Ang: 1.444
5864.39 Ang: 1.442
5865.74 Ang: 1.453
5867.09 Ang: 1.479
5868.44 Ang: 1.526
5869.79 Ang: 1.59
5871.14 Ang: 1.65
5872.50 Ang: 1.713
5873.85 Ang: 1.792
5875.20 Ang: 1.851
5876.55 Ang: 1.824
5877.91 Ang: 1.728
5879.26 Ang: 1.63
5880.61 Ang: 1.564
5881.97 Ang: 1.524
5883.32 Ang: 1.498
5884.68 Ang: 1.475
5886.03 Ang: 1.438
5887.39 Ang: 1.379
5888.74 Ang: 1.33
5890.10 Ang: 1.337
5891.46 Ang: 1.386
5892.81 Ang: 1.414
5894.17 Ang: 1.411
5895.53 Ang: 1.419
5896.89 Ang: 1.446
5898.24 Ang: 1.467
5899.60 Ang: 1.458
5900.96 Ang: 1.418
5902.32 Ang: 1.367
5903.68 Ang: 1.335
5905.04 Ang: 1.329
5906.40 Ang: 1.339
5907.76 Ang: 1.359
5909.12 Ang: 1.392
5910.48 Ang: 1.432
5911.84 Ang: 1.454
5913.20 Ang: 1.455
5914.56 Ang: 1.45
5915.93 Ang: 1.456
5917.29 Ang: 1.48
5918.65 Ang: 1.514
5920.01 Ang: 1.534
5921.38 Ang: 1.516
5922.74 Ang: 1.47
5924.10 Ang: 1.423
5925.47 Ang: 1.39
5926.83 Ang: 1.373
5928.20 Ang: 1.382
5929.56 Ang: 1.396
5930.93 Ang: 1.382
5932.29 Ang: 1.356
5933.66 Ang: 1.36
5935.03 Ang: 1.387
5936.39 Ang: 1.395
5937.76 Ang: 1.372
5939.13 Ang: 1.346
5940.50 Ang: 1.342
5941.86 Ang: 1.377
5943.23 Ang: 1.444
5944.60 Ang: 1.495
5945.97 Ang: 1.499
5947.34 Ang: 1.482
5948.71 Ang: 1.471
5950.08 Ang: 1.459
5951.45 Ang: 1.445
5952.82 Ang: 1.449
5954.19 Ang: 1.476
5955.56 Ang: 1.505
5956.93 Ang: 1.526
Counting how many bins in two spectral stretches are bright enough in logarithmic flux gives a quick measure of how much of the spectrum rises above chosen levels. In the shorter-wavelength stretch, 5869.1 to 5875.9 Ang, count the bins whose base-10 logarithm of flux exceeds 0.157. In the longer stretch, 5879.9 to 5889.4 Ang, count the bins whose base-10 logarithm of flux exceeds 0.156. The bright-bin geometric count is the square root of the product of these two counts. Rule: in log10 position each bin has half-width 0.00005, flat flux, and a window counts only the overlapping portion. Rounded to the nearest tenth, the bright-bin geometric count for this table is 5.0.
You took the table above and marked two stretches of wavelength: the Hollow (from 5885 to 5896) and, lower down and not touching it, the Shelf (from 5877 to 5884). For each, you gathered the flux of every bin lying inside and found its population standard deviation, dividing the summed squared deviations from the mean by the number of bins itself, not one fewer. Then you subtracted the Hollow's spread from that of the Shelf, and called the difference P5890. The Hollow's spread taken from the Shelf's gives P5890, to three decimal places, 0.046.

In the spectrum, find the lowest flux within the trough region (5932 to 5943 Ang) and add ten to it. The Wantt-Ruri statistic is 11.3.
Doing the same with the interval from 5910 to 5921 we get 11.4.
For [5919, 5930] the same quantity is 11.4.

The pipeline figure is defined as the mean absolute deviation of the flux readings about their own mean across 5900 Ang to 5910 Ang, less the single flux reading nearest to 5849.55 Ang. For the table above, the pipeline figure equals -1.37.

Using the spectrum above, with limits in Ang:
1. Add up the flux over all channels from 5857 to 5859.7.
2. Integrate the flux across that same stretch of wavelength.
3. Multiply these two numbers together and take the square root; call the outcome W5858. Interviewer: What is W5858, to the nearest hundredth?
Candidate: 3.29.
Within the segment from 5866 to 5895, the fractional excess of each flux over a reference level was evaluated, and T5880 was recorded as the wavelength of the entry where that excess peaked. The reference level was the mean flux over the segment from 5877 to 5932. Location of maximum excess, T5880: 5875.20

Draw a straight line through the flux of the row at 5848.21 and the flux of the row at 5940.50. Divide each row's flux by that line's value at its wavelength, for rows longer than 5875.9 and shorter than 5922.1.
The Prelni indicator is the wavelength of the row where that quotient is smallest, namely 5888.74 Ang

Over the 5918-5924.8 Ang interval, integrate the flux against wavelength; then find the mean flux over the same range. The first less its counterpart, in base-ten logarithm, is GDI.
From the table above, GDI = 0.9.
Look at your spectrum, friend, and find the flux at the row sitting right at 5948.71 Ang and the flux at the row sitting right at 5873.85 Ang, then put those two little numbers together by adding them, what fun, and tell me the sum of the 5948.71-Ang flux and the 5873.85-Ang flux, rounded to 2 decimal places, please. 3.26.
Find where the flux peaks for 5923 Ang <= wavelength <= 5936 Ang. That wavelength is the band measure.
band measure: 5924.10 Ang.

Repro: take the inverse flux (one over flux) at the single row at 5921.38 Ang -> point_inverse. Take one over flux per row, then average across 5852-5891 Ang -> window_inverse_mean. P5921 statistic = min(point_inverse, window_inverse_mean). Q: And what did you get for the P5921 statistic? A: 0.659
